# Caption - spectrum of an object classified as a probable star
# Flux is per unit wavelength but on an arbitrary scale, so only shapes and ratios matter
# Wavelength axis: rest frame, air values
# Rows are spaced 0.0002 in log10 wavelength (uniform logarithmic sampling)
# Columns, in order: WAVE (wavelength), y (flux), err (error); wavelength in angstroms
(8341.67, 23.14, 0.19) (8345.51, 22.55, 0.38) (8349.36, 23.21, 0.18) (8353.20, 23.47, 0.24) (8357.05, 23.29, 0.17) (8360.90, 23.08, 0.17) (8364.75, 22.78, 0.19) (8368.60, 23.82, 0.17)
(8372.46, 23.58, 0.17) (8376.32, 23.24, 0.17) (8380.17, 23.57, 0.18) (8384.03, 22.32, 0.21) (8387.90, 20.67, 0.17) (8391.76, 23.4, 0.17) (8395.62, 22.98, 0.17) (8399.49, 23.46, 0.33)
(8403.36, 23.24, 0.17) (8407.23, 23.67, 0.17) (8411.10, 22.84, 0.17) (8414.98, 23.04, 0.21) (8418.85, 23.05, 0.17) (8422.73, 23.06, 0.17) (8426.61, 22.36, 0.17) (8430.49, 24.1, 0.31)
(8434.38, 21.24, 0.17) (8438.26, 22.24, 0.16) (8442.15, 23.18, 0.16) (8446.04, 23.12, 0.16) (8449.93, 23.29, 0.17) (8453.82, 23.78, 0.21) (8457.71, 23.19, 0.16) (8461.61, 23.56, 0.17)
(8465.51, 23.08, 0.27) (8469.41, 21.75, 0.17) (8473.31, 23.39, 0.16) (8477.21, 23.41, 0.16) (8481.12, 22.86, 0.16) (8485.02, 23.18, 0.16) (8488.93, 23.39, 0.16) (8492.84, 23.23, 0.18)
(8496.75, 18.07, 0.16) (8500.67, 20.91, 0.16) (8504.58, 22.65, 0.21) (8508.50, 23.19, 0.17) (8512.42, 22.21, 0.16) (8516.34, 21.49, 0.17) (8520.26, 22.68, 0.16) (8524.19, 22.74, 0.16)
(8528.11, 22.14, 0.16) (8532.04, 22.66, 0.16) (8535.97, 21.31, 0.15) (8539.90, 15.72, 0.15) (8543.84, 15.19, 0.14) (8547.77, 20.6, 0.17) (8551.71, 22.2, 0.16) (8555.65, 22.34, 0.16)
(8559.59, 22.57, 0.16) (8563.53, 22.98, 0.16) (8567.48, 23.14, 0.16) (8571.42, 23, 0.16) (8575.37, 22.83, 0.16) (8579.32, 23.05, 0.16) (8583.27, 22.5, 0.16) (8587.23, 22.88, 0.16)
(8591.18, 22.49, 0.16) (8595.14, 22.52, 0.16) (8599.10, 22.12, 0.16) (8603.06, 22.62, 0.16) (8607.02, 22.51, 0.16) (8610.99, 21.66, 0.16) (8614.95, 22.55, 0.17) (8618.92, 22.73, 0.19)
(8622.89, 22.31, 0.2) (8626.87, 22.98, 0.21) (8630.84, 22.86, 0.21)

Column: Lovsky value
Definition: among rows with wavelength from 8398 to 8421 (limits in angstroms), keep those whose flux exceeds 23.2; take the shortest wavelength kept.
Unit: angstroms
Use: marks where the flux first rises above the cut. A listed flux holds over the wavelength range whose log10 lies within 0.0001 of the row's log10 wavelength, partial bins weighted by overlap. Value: 8399.49 angstroms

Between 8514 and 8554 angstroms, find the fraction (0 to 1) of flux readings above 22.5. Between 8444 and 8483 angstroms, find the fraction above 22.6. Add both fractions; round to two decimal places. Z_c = 1.20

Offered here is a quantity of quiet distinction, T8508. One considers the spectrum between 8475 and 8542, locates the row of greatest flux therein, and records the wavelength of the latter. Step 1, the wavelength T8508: 8477.21 angstroms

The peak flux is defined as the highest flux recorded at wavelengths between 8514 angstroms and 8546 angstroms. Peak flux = 22.74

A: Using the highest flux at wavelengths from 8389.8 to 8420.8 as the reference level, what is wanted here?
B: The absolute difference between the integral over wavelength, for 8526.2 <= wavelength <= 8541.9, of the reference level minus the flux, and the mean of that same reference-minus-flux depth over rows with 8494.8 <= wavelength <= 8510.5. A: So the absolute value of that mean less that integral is 48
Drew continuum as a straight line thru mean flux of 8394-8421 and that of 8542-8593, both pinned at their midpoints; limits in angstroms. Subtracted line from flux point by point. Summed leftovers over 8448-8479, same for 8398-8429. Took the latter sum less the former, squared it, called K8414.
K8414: 14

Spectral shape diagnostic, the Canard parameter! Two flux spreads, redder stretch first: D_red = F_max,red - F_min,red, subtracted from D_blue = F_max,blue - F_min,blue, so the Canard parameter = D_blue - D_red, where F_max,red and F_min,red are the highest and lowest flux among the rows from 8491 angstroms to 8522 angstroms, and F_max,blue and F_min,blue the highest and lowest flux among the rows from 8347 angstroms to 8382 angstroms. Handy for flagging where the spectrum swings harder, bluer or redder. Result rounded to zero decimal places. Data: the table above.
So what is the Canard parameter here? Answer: -4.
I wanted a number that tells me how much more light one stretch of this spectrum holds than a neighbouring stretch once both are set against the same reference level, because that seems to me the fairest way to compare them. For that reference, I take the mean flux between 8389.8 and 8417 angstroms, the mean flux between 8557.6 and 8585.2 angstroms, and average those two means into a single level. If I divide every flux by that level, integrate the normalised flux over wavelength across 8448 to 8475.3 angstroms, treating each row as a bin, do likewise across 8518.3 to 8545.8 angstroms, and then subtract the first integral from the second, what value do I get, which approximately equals -3.1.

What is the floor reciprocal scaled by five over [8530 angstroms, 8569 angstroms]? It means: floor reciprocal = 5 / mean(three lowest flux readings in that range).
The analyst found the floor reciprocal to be 0.291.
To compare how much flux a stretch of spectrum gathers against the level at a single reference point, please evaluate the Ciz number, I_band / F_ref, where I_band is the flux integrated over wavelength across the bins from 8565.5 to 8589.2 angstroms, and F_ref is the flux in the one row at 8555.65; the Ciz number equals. 24.3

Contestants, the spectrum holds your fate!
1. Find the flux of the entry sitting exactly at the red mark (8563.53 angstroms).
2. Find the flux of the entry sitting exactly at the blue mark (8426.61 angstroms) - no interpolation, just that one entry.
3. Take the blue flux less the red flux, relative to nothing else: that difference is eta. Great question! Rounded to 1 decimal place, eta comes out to -0.6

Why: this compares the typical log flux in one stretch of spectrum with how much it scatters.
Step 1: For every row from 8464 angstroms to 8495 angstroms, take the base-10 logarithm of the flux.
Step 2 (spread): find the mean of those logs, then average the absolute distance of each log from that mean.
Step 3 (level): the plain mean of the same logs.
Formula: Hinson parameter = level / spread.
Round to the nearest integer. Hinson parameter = 194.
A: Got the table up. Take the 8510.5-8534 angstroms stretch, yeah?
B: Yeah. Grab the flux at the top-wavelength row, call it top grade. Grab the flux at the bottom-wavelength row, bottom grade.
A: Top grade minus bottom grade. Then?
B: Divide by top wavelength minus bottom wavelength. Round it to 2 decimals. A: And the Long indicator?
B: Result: 0.02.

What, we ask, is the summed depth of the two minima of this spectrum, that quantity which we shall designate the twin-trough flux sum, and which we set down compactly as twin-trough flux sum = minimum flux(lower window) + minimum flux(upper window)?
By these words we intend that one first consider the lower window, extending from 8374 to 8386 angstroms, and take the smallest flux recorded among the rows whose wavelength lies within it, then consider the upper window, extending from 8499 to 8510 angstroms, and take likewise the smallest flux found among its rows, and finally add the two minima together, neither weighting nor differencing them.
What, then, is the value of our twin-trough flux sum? 43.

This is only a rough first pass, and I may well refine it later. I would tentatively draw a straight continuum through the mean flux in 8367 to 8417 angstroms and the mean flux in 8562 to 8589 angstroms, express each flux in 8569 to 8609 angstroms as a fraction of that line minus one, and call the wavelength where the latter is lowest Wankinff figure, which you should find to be 8599.10 angstroms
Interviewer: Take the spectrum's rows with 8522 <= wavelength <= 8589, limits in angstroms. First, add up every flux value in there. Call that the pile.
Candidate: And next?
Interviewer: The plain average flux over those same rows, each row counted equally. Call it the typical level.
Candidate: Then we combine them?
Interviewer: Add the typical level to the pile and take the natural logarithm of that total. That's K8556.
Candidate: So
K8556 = 5.96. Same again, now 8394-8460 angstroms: 6.03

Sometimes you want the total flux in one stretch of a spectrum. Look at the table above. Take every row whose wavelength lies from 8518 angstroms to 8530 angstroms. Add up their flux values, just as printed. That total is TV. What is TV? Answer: 68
